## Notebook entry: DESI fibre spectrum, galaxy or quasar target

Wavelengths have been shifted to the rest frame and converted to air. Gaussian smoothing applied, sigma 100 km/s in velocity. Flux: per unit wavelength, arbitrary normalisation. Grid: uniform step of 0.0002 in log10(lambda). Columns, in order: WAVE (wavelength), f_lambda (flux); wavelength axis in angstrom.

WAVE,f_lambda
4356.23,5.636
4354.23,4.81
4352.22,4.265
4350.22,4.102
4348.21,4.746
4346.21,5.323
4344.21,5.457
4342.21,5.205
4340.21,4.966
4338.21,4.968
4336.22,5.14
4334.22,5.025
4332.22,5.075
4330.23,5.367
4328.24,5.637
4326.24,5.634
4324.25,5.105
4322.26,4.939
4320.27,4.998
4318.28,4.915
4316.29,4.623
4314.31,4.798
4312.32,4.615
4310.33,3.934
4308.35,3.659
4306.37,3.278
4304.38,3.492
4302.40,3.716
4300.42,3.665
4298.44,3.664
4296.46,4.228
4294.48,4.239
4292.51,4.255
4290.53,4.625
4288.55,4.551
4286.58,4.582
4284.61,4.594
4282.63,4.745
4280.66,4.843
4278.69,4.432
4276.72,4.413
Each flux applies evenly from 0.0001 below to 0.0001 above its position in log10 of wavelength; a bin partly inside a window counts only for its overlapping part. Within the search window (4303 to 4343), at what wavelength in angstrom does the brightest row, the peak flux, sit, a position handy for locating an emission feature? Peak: 4328.24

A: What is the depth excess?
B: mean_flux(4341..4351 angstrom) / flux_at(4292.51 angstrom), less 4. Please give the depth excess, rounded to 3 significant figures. -2.83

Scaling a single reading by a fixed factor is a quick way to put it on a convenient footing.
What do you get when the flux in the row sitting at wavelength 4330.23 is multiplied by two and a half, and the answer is 13.4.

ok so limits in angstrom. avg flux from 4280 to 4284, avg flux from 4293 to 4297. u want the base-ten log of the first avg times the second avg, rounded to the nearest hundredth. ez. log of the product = 1.31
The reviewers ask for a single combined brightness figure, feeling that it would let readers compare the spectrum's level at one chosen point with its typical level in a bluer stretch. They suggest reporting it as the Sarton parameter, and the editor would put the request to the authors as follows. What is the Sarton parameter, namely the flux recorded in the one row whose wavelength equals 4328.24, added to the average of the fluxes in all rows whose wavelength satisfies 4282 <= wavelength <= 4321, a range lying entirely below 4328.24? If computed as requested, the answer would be 9.9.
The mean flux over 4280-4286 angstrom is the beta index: 4.7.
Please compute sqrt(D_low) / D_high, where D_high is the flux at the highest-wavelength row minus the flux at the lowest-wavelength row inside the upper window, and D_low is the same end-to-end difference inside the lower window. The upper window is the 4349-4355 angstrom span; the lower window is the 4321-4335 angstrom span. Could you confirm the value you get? 0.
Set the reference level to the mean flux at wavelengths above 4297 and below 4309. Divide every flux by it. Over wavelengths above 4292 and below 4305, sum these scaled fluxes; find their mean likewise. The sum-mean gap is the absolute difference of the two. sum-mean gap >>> 6.5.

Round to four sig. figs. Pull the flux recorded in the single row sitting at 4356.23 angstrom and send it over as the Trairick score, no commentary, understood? 5.636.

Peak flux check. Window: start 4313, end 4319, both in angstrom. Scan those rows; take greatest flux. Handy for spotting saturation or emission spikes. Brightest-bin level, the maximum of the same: 4.915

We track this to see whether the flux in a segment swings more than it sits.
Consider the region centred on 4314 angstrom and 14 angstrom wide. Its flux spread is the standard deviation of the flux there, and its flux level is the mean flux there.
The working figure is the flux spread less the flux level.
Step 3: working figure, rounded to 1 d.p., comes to -4.0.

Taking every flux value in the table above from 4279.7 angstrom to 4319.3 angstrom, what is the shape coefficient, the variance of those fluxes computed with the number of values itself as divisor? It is 0.25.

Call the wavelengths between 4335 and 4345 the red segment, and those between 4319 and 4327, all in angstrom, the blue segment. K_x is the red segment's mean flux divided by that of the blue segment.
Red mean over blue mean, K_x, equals 1.00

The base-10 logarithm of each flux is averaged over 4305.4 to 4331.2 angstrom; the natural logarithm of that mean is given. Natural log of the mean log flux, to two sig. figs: -0.40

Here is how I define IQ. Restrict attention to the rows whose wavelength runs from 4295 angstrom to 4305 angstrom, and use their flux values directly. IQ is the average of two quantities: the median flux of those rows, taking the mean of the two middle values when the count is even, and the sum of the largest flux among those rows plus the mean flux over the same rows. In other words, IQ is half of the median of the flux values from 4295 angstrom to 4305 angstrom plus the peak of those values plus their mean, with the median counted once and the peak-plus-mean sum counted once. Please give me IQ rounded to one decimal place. 5.8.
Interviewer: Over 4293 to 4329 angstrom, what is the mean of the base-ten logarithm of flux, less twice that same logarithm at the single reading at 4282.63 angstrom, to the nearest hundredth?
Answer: -0.72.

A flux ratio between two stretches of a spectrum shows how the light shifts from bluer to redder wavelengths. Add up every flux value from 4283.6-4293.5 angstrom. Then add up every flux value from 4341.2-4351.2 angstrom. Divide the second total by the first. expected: 1.10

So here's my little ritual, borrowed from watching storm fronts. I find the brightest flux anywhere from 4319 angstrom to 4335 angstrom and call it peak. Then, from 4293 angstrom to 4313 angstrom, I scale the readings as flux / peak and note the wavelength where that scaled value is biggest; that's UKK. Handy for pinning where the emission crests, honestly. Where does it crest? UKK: 4312.32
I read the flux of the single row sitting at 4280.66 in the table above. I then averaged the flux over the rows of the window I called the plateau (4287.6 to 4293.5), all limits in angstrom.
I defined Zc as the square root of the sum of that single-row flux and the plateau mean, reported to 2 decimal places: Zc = 3.05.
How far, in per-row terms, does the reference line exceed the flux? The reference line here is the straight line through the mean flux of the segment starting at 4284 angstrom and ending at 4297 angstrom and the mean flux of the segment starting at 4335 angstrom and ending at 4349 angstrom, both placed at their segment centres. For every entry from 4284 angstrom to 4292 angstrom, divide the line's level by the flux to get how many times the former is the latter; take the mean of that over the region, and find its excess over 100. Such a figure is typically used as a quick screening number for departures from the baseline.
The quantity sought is -99.0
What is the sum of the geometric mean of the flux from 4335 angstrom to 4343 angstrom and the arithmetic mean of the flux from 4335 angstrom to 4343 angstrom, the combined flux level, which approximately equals 10.1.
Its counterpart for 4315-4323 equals 9.7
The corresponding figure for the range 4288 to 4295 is 8.8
